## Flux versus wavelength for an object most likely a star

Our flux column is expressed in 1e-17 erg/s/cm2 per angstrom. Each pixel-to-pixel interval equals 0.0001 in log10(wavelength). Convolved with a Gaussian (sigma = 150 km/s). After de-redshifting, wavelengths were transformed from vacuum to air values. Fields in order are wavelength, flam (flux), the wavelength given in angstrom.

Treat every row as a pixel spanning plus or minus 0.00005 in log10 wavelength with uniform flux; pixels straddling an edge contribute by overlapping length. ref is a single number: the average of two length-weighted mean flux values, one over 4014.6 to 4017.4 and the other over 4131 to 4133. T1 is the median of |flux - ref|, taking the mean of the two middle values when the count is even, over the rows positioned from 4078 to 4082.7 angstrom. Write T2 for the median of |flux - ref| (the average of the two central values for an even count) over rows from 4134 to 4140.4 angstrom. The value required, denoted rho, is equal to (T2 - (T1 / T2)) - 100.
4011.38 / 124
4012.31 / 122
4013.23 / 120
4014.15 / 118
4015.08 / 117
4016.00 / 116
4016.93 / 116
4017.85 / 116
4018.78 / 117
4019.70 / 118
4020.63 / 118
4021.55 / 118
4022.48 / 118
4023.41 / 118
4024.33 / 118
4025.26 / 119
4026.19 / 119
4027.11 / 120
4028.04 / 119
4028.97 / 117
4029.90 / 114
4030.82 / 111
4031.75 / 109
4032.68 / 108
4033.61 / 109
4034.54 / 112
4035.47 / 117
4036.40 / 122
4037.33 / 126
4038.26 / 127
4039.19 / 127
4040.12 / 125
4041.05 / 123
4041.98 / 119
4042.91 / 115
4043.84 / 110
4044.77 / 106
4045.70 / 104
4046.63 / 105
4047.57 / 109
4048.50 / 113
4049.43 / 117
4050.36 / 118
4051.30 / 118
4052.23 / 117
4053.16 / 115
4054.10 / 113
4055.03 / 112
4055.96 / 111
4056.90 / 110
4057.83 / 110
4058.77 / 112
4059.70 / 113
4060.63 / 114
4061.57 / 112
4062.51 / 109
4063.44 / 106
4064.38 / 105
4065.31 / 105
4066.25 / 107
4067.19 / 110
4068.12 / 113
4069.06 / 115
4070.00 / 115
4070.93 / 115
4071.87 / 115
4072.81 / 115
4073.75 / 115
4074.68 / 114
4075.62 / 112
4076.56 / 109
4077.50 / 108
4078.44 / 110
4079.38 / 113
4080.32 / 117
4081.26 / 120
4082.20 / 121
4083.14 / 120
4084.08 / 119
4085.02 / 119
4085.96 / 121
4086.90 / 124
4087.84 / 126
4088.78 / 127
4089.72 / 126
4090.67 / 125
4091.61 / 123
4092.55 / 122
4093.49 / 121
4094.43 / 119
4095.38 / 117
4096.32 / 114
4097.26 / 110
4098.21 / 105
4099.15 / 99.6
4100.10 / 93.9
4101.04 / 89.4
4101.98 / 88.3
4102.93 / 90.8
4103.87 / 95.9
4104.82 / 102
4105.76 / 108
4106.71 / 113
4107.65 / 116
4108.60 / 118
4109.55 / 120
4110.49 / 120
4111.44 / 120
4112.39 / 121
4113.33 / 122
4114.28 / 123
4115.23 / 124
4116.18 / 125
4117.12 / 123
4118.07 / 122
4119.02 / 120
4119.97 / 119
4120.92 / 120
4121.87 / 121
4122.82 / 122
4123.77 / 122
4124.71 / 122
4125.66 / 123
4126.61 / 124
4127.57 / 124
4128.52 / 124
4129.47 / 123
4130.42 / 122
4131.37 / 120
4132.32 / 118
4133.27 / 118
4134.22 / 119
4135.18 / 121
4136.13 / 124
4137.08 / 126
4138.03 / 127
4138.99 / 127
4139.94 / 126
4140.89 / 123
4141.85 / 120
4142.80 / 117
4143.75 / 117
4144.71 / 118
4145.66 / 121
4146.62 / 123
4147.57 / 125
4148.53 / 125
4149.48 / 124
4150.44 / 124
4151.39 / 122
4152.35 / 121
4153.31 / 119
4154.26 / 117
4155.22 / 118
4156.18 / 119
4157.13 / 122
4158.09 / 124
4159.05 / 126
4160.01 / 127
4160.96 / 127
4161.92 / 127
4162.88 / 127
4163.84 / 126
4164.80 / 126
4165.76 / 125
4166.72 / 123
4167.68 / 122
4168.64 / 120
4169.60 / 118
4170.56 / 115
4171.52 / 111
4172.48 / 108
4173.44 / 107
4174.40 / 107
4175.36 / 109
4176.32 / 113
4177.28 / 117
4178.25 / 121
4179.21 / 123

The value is -92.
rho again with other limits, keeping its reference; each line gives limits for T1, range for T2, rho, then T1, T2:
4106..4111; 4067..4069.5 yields -96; 2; 4.7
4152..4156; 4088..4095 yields -95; 1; 5.3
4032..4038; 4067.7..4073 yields -100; 7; 2.7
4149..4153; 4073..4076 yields -98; 5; 3.7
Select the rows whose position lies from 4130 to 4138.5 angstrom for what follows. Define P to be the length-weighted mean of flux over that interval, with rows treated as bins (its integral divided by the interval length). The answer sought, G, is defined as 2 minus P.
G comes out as -120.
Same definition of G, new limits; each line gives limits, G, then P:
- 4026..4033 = -113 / 115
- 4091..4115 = -109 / 111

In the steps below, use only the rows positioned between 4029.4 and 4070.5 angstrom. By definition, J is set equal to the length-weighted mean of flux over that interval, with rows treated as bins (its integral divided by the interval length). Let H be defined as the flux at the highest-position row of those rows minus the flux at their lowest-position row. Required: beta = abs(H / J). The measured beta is 0.01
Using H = 1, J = 113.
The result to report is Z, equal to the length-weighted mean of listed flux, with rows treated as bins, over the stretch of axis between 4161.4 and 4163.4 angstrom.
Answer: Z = 127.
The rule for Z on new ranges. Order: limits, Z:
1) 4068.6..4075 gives 115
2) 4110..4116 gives 122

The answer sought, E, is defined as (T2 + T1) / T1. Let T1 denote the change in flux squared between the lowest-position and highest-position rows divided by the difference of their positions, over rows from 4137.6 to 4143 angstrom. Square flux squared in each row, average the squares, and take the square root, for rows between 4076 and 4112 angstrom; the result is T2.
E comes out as -25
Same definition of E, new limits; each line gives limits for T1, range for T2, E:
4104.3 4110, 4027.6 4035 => 16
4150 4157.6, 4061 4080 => -167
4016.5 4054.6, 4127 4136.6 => -796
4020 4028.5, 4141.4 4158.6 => 459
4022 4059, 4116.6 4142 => -392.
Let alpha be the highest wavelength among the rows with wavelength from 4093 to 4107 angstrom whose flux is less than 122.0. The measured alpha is 4106.71 angstrom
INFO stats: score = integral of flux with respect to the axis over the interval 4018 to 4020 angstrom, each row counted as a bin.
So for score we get 235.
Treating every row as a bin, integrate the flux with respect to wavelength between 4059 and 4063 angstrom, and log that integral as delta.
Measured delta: 448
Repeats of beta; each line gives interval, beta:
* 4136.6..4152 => 0.03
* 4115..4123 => 0.02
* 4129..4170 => 0.04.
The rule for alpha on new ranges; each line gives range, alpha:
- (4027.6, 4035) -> 4034.54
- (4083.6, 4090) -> 4085.96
